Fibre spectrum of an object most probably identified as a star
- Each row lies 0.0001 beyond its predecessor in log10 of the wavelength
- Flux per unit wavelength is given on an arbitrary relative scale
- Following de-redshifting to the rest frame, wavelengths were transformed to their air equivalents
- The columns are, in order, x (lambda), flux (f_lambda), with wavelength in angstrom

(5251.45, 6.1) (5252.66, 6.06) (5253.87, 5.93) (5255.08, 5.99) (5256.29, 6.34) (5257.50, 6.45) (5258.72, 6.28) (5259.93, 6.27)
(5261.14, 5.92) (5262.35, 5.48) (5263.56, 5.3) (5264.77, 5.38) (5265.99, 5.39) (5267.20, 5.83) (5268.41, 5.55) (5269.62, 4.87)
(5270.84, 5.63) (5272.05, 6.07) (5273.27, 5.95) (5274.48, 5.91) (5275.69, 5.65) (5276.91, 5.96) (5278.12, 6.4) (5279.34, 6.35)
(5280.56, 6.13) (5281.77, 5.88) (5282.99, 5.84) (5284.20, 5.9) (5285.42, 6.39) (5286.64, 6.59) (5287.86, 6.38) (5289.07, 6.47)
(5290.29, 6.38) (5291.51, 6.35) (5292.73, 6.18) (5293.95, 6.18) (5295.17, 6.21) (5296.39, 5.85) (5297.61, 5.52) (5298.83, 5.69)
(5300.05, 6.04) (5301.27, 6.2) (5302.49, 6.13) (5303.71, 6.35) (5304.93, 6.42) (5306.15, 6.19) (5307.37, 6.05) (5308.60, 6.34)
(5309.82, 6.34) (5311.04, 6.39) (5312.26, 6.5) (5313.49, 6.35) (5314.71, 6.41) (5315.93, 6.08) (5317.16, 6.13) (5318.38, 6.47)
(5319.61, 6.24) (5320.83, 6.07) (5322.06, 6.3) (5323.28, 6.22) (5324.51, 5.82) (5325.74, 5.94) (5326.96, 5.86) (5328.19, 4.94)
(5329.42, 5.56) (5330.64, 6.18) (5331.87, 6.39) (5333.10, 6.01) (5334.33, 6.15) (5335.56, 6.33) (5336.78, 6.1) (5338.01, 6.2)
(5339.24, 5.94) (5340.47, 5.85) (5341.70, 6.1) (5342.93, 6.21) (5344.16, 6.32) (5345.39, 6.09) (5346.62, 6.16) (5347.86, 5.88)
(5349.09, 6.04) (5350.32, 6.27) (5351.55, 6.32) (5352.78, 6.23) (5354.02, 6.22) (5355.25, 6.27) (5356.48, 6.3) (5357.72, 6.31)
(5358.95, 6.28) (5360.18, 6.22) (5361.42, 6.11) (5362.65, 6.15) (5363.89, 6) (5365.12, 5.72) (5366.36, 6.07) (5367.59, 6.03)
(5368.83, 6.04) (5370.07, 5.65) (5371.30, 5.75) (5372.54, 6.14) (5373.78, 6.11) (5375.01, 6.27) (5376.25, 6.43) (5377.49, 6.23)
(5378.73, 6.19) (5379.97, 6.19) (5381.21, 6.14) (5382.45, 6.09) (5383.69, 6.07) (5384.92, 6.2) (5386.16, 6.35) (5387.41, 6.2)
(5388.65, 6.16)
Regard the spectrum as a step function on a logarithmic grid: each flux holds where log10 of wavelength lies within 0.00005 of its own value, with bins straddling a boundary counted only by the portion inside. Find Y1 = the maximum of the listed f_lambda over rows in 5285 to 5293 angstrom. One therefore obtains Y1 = 6.59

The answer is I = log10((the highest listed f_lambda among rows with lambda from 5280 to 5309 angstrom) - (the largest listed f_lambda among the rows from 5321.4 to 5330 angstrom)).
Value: -0.54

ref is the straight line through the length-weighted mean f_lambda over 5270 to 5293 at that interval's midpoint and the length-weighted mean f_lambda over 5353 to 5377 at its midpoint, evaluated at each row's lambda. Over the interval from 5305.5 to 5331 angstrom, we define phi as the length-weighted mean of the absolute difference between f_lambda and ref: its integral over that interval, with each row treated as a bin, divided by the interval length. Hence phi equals 0.249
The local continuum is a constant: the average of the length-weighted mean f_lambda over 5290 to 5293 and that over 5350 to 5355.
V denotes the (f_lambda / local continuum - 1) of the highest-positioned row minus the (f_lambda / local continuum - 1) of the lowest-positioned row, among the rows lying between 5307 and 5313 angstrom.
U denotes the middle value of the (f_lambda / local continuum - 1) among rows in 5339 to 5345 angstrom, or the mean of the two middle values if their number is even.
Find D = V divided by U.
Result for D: -2.5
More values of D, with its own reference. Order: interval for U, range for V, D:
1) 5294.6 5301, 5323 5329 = 3.0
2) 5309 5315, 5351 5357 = -0.2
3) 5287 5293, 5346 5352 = 1.6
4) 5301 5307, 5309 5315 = -0.9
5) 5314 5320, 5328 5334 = -25.9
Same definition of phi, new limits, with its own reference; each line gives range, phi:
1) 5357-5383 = 0.137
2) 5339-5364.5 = 0.128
